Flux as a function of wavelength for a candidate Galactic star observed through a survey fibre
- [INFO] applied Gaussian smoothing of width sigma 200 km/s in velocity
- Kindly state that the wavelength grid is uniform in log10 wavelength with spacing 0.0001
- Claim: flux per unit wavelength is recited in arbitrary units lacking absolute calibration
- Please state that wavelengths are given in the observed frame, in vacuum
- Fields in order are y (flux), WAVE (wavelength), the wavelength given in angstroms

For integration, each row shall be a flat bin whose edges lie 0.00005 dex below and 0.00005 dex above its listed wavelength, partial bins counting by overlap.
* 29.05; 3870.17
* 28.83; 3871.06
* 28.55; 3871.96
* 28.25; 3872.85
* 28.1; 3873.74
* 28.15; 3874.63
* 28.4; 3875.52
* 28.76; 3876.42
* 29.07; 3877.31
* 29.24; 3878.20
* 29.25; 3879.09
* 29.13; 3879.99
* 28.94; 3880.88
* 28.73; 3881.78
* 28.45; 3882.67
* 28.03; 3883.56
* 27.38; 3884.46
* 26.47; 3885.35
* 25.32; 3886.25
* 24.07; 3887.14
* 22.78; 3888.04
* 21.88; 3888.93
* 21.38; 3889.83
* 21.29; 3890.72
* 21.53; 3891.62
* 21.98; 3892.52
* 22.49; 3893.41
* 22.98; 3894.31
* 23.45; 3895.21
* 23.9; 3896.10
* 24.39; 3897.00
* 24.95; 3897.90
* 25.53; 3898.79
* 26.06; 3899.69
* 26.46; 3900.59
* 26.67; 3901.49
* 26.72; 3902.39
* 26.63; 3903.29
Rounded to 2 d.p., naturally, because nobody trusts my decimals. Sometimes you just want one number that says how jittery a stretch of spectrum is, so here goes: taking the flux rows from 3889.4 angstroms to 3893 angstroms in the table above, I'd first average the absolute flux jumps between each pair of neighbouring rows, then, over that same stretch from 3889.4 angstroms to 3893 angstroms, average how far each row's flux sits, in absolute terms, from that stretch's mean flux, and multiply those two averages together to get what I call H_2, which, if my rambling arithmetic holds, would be 0.06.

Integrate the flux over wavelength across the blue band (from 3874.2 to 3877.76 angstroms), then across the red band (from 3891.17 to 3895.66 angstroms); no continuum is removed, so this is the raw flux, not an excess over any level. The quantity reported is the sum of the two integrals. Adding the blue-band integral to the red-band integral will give 203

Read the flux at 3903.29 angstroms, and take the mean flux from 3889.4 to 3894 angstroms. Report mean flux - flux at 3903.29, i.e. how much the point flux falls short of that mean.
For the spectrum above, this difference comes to -4.9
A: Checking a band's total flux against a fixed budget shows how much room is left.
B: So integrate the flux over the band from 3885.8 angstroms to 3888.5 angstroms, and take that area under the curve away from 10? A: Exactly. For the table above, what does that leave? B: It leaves -55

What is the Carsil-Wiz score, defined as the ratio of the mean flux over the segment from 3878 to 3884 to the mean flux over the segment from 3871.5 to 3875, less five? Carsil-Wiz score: -3.98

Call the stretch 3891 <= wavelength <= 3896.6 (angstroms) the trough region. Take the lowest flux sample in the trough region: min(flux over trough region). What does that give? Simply 21.53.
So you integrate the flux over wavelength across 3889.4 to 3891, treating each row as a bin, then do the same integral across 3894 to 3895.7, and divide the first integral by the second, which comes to 0.9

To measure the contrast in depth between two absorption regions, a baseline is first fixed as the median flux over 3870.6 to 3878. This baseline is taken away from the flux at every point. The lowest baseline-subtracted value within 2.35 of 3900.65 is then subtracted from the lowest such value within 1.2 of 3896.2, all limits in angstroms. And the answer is -2.1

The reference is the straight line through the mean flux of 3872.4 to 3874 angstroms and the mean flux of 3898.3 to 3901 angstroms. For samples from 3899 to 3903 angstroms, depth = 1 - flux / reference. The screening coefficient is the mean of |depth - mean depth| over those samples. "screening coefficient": 0.011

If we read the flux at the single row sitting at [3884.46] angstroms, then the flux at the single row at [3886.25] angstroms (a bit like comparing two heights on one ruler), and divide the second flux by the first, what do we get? 0.92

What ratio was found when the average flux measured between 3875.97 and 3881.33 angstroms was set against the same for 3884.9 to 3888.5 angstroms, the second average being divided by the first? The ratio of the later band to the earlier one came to 0.85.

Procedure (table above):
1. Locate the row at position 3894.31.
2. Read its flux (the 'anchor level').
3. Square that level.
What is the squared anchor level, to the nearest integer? 528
